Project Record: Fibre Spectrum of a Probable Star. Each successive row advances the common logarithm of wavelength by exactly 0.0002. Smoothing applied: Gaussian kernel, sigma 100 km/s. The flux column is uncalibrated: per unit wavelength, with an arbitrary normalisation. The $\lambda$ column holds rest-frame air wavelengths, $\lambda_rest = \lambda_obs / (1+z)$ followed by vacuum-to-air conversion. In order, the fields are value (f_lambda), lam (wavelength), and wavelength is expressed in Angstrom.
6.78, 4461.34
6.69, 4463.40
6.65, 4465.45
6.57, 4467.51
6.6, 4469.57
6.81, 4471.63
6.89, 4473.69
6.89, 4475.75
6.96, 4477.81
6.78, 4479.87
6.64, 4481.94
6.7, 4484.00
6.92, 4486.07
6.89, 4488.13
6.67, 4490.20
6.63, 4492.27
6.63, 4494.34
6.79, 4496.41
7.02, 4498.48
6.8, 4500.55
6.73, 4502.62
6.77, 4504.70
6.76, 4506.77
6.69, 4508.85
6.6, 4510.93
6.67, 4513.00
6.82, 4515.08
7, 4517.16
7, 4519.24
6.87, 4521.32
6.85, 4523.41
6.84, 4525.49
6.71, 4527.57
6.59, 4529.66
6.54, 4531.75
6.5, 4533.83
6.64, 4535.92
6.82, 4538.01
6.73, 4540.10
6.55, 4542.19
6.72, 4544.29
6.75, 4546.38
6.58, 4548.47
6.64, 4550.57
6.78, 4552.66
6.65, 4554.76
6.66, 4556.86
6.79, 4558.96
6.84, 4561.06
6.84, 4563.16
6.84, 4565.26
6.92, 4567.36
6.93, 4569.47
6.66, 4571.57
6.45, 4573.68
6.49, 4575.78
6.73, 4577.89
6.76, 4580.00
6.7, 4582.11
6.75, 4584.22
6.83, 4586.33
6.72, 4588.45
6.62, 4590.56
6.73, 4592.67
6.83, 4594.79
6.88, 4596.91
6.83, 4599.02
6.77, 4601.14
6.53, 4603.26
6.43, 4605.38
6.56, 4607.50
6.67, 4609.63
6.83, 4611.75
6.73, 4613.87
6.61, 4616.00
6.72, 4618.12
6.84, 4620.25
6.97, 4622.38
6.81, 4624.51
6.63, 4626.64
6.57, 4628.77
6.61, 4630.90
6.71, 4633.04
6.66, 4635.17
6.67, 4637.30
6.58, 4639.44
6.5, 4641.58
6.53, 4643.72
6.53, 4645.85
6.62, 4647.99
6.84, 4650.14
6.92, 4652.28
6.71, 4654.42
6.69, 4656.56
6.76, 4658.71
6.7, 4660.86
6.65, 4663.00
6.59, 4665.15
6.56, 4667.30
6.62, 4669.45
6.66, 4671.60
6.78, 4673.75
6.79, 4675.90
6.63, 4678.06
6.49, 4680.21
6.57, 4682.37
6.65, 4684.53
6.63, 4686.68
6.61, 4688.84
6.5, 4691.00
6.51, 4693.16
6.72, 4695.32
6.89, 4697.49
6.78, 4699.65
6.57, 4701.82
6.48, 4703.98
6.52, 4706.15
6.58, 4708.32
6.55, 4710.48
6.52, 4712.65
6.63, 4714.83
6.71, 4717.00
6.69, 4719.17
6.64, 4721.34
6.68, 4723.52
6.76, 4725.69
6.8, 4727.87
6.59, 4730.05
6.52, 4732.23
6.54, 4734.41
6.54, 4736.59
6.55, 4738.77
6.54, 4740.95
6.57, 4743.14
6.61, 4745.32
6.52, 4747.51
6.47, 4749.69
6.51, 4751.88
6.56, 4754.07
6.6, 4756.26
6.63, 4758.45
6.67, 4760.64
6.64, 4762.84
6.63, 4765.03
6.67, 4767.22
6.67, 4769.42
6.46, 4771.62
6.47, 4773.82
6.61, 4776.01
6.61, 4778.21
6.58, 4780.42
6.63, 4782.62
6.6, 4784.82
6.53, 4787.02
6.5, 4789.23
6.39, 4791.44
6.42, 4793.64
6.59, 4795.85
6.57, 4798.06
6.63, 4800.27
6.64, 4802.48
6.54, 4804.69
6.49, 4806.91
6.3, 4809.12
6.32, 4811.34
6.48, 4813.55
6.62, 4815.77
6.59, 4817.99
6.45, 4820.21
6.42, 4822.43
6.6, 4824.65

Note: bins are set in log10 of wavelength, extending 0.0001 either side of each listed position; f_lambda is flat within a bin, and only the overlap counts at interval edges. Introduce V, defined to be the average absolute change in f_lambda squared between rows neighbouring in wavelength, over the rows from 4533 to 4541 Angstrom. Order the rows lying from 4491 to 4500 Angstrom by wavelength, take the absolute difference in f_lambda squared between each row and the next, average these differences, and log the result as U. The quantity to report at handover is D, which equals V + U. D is 3.6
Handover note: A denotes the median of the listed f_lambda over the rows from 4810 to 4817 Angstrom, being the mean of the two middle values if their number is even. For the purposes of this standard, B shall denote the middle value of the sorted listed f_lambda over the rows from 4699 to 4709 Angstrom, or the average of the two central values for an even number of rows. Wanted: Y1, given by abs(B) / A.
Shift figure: 1.014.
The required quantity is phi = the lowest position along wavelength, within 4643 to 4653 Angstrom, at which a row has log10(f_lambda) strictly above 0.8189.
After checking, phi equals 4647.99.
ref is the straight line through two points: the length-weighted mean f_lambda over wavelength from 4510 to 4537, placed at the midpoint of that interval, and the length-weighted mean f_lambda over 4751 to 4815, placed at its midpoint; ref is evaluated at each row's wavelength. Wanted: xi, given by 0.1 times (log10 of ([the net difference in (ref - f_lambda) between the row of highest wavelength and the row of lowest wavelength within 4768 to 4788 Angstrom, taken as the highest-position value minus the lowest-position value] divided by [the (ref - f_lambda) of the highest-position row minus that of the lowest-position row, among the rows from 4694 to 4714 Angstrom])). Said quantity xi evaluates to -0.02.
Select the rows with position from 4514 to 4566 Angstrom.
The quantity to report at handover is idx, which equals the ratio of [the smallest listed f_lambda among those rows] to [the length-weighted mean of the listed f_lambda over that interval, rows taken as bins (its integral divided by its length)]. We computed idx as 0.964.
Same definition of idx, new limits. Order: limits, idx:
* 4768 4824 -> 0.966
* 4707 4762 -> 0.980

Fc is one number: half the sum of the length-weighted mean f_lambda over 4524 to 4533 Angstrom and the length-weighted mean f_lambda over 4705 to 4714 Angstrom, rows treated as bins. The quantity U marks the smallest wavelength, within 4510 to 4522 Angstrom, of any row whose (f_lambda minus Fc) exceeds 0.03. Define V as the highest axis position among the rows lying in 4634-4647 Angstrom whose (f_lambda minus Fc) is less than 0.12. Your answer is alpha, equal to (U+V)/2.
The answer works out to 4579.4 Angstrom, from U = 4513.00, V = 4645.85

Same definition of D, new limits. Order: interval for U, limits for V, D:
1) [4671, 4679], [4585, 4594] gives 2.7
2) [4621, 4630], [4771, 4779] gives 2.5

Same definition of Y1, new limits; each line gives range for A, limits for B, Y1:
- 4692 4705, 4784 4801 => 0.986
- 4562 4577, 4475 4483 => 0.999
